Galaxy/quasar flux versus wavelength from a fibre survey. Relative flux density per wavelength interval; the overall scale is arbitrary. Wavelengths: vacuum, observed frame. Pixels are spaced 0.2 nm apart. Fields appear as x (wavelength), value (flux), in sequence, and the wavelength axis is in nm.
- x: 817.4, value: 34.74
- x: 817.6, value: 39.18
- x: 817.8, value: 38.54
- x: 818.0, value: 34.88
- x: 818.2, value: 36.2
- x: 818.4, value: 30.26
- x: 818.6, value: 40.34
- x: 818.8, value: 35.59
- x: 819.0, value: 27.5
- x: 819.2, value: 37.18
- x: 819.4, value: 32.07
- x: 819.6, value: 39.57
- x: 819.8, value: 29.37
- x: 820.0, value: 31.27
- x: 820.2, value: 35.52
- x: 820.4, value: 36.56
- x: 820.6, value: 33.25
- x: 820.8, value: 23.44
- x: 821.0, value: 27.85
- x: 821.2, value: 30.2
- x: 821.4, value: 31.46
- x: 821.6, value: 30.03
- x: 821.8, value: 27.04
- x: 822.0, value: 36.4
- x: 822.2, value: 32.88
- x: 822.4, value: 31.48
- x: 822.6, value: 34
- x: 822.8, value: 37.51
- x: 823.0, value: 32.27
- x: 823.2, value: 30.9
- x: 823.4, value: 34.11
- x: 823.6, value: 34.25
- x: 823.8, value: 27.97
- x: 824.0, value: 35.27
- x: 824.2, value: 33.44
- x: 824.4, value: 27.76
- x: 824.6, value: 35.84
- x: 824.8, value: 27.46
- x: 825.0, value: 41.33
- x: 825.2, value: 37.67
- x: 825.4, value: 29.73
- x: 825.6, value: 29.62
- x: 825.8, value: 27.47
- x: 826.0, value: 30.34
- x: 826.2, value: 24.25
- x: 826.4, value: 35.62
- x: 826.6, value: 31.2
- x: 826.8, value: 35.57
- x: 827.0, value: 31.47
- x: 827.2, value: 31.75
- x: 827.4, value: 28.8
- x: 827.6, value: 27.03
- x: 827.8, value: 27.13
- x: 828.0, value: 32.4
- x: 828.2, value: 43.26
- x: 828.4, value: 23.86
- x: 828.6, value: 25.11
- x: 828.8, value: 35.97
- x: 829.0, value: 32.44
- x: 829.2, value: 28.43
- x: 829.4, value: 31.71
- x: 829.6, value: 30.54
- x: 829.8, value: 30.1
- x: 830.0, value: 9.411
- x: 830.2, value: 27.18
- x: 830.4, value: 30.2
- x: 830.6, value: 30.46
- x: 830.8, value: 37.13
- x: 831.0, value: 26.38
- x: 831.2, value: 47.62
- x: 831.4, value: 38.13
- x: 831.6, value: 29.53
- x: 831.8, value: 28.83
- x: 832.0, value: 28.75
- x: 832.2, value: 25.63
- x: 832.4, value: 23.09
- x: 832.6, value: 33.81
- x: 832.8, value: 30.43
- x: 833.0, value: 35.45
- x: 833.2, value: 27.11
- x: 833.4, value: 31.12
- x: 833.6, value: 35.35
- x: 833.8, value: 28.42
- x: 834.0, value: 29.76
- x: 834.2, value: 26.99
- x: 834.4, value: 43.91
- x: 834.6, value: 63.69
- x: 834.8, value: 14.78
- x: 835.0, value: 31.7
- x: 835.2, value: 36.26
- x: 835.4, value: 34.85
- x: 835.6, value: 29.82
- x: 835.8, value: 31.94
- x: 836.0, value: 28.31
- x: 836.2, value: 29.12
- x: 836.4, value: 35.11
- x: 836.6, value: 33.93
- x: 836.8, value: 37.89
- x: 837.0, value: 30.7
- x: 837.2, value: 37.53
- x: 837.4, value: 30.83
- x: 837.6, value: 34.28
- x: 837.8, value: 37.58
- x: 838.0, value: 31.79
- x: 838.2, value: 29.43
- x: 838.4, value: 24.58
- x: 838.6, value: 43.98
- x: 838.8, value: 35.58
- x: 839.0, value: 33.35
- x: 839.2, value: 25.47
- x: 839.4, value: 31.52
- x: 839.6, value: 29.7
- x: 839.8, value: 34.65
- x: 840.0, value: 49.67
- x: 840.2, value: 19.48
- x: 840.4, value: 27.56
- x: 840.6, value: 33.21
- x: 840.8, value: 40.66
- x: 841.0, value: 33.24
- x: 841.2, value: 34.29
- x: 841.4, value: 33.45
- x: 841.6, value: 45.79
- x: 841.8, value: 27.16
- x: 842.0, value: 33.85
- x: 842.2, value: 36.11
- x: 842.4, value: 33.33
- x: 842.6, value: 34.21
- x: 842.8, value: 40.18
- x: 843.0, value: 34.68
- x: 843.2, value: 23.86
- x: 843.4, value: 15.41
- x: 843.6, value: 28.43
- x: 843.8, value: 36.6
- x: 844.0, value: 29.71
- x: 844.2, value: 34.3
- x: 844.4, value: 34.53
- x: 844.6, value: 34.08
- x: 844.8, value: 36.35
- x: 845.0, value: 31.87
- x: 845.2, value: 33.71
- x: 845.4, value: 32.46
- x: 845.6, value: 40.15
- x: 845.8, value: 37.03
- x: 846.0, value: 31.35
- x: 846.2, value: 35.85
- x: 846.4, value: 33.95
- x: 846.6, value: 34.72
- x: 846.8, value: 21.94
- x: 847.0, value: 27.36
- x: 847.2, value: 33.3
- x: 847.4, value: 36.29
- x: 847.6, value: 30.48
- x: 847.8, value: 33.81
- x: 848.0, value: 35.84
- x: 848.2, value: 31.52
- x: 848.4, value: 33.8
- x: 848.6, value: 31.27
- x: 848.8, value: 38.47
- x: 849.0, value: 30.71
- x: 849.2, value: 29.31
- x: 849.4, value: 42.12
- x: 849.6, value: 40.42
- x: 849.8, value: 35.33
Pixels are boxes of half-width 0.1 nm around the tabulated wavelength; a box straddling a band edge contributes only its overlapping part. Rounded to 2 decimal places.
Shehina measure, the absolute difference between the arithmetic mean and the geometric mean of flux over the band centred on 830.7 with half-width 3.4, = 0.80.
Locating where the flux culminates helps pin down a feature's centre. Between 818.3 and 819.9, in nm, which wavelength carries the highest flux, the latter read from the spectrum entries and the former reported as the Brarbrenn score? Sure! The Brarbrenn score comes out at 818.6 nm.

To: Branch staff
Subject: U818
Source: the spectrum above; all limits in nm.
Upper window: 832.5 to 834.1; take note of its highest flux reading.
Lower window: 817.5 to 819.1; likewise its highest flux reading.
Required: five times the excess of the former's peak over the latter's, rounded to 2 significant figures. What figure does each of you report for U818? -24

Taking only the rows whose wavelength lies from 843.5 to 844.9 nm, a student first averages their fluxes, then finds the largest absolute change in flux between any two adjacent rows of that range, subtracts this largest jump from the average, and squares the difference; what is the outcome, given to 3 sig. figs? 638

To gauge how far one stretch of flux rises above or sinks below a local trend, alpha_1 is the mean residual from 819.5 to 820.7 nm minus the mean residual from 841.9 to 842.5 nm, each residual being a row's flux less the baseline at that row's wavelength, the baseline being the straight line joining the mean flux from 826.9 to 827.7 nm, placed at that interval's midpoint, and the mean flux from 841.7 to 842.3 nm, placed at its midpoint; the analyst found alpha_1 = 3.8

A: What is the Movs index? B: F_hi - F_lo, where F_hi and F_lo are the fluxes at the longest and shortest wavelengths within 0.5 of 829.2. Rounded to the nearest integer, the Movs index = -5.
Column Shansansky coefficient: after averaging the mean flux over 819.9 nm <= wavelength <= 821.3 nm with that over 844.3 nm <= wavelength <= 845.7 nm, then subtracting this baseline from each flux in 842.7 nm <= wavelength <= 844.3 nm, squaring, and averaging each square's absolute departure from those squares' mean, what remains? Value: 67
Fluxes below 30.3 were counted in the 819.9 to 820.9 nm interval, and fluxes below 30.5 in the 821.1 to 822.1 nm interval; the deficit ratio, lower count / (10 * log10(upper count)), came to 0.2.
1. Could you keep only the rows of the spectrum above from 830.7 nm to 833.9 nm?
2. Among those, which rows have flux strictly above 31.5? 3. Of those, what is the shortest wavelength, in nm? 830.8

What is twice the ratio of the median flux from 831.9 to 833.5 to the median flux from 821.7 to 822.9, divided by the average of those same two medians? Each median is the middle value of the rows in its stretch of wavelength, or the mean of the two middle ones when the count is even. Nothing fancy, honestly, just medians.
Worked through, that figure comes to 0.056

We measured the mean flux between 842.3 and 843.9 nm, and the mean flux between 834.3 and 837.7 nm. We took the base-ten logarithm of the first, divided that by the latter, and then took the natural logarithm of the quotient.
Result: -3.14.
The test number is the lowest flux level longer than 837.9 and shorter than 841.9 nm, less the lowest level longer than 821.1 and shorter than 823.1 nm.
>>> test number -8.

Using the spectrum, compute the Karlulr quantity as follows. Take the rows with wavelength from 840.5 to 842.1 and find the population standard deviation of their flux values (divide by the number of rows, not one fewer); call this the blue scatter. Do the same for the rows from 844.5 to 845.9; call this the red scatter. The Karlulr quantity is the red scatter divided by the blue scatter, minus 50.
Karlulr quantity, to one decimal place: -49.5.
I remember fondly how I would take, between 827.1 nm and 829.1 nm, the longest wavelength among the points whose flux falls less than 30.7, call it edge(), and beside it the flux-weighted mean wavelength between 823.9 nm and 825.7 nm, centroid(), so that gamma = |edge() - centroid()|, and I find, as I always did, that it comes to 3.81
